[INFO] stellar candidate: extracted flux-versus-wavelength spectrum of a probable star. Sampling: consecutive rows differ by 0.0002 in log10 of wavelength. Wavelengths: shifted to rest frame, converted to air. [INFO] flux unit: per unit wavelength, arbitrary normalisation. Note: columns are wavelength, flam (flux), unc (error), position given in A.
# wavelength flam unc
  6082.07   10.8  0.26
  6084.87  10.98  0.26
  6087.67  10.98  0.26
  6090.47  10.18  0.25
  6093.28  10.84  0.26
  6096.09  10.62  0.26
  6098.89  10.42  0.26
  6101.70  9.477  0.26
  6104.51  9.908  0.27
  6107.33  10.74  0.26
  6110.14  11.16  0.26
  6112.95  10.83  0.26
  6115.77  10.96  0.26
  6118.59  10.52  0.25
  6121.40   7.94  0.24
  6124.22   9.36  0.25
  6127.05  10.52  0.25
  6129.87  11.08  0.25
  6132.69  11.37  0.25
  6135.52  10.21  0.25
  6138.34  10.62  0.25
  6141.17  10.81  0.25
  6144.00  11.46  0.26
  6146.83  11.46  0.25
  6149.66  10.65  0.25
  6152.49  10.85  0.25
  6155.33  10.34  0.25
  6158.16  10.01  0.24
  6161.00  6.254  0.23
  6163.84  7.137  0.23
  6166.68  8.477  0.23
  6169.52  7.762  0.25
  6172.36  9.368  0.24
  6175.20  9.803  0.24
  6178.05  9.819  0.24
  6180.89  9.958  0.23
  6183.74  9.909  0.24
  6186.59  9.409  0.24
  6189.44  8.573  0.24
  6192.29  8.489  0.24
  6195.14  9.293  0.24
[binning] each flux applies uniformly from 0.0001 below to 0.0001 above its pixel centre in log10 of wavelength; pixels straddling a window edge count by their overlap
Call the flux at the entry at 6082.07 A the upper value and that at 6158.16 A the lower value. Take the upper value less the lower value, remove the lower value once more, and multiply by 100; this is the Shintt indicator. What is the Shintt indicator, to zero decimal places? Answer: -922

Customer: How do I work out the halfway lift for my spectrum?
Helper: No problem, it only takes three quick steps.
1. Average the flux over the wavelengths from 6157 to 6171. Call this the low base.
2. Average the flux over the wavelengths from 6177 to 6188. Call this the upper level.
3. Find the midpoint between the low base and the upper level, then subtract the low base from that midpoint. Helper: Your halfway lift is 0.9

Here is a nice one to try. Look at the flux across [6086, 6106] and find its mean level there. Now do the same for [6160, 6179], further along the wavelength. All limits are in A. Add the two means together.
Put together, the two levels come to 18.7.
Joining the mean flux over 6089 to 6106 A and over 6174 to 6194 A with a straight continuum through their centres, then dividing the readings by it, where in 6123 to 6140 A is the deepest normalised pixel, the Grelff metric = 6124.22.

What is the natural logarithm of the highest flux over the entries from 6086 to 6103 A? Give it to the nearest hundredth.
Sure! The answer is 2.40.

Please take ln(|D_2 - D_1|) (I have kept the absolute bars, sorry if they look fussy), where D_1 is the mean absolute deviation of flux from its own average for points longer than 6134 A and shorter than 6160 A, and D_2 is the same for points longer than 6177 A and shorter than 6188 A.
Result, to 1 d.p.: -1.6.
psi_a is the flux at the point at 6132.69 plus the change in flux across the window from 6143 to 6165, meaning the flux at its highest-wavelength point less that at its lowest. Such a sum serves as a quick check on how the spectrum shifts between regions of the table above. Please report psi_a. 7.0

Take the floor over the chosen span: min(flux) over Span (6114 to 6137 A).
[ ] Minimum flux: 7.94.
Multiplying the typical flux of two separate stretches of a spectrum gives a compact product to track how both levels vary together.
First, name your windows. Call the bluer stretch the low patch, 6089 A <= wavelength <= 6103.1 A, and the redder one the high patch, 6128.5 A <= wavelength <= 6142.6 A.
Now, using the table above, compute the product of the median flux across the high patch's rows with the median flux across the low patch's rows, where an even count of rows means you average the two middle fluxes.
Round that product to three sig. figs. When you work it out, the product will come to 113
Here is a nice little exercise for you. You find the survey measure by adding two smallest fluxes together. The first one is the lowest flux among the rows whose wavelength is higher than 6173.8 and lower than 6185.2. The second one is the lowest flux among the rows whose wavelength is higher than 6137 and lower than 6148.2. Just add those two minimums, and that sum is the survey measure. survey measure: 20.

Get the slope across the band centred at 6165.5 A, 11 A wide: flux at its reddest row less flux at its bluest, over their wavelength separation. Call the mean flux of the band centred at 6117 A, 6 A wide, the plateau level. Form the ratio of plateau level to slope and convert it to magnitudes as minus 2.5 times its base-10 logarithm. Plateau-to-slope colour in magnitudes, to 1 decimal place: -4.5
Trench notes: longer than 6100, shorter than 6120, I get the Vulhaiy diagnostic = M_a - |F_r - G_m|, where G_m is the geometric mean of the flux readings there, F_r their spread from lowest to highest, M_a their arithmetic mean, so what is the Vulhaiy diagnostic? 1.7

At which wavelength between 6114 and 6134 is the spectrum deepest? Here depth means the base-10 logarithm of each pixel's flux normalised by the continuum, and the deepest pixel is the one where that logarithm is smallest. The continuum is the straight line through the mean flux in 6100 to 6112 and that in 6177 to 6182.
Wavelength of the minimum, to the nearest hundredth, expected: 6121.40 A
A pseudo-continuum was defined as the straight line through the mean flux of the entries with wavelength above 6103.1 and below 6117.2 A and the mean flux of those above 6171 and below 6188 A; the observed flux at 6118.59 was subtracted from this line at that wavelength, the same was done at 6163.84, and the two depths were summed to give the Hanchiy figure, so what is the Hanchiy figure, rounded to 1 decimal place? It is 2.9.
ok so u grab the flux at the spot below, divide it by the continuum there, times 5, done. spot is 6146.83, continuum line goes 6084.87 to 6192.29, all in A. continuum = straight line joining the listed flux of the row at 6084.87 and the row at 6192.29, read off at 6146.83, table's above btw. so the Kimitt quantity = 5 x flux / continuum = 6.00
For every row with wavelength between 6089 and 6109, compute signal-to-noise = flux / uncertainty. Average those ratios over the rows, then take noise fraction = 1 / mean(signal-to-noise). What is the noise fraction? 0.0252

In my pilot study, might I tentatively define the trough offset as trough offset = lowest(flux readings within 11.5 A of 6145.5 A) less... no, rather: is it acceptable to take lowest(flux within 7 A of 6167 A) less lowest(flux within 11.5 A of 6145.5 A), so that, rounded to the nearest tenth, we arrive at -4.0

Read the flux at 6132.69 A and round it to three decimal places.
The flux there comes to 11.370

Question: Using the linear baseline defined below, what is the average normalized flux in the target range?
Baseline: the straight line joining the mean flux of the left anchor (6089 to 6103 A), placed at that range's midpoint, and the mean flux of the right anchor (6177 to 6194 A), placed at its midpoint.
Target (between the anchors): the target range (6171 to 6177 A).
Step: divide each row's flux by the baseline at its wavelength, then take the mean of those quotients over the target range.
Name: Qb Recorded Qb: 1.01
